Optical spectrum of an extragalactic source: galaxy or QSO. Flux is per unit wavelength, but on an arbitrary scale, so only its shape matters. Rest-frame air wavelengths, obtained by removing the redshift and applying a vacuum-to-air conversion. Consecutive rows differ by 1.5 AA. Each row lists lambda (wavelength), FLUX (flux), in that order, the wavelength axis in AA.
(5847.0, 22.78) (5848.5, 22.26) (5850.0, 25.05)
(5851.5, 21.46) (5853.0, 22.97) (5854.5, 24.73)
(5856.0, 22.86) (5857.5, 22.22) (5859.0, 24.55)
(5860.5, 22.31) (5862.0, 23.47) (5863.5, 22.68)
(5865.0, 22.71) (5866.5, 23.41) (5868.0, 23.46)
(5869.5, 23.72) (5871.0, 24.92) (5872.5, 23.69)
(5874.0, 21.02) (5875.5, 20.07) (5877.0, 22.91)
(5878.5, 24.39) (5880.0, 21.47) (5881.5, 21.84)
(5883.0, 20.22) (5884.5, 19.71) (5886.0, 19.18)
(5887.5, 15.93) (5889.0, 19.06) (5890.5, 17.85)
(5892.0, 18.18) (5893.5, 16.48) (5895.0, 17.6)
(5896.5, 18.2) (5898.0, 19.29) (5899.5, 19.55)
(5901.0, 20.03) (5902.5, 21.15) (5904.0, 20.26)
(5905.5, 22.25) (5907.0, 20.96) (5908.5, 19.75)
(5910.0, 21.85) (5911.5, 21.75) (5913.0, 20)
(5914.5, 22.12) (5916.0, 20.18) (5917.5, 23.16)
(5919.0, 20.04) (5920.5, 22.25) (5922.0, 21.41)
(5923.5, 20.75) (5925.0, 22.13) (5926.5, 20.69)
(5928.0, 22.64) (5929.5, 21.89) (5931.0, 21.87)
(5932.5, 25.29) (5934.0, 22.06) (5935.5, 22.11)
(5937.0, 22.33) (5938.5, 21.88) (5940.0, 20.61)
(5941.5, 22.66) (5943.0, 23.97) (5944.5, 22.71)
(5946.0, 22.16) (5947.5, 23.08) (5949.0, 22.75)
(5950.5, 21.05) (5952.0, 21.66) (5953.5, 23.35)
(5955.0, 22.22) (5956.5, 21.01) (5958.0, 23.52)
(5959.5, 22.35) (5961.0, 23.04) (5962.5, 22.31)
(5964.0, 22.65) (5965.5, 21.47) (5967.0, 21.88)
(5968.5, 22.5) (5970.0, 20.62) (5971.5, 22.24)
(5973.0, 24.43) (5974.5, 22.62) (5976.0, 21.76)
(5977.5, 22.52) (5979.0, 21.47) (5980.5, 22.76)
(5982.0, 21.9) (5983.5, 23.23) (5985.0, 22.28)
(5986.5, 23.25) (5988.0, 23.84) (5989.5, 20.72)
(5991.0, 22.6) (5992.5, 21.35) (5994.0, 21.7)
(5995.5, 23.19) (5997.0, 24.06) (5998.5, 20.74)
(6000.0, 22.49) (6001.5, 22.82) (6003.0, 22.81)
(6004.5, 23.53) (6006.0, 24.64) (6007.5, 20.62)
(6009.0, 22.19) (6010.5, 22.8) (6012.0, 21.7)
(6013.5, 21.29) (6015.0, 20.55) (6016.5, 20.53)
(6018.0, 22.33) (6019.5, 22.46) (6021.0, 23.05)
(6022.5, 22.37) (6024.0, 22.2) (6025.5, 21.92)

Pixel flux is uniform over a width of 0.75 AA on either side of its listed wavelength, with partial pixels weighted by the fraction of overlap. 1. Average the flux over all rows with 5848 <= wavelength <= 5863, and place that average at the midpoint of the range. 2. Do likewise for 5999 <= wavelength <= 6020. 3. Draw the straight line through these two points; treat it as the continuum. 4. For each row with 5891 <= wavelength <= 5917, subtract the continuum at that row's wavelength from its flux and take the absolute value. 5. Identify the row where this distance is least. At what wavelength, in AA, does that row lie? 5905.5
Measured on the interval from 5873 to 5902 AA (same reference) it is 5877.0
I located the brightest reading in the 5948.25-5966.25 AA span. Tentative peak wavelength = 5958.0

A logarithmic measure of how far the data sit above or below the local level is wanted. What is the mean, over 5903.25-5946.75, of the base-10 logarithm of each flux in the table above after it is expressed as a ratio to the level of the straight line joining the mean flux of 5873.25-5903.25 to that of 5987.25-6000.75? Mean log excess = 0.023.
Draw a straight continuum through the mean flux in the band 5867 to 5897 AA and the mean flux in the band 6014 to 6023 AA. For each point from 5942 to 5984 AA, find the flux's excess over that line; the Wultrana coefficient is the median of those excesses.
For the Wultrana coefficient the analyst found 1.06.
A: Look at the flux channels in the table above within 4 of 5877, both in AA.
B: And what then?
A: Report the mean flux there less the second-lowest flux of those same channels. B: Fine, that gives 1.0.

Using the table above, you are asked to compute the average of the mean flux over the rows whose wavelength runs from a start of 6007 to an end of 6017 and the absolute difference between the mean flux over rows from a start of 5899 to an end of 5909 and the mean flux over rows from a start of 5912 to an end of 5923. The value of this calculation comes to 11.1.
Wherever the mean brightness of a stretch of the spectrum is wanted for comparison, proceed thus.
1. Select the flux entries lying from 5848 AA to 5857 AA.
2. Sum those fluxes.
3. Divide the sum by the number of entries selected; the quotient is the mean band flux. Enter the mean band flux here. 23.2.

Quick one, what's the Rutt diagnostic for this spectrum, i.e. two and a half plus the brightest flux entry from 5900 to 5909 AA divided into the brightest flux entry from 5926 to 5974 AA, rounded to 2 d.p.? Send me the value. 3.64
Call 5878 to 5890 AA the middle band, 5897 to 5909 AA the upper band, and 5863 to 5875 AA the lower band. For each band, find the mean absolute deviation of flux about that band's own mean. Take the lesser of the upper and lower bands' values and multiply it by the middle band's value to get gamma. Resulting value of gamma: 1.38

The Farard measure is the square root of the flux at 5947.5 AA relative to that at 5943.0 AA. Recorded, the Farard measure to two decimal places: 0.98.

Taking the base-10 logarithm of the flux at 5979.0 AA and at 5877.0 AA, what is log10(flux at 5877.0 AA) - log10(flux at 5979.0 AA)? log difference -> 0.028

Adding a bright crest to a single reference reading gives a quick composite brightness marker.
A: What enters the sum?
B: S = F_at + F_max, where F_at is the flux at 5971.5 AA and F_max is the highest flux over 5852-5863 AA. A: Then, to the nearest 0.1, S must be 47.0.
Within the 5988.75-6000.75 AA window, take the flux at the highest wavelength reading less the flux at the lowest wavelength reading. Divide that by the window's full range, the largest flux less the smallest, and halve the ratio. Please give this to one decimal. 0.3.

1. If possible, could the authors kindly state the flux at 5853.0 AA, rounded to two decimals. 22.97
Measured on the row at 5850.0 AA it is 25.05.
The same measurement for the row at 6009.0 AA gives 22.19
